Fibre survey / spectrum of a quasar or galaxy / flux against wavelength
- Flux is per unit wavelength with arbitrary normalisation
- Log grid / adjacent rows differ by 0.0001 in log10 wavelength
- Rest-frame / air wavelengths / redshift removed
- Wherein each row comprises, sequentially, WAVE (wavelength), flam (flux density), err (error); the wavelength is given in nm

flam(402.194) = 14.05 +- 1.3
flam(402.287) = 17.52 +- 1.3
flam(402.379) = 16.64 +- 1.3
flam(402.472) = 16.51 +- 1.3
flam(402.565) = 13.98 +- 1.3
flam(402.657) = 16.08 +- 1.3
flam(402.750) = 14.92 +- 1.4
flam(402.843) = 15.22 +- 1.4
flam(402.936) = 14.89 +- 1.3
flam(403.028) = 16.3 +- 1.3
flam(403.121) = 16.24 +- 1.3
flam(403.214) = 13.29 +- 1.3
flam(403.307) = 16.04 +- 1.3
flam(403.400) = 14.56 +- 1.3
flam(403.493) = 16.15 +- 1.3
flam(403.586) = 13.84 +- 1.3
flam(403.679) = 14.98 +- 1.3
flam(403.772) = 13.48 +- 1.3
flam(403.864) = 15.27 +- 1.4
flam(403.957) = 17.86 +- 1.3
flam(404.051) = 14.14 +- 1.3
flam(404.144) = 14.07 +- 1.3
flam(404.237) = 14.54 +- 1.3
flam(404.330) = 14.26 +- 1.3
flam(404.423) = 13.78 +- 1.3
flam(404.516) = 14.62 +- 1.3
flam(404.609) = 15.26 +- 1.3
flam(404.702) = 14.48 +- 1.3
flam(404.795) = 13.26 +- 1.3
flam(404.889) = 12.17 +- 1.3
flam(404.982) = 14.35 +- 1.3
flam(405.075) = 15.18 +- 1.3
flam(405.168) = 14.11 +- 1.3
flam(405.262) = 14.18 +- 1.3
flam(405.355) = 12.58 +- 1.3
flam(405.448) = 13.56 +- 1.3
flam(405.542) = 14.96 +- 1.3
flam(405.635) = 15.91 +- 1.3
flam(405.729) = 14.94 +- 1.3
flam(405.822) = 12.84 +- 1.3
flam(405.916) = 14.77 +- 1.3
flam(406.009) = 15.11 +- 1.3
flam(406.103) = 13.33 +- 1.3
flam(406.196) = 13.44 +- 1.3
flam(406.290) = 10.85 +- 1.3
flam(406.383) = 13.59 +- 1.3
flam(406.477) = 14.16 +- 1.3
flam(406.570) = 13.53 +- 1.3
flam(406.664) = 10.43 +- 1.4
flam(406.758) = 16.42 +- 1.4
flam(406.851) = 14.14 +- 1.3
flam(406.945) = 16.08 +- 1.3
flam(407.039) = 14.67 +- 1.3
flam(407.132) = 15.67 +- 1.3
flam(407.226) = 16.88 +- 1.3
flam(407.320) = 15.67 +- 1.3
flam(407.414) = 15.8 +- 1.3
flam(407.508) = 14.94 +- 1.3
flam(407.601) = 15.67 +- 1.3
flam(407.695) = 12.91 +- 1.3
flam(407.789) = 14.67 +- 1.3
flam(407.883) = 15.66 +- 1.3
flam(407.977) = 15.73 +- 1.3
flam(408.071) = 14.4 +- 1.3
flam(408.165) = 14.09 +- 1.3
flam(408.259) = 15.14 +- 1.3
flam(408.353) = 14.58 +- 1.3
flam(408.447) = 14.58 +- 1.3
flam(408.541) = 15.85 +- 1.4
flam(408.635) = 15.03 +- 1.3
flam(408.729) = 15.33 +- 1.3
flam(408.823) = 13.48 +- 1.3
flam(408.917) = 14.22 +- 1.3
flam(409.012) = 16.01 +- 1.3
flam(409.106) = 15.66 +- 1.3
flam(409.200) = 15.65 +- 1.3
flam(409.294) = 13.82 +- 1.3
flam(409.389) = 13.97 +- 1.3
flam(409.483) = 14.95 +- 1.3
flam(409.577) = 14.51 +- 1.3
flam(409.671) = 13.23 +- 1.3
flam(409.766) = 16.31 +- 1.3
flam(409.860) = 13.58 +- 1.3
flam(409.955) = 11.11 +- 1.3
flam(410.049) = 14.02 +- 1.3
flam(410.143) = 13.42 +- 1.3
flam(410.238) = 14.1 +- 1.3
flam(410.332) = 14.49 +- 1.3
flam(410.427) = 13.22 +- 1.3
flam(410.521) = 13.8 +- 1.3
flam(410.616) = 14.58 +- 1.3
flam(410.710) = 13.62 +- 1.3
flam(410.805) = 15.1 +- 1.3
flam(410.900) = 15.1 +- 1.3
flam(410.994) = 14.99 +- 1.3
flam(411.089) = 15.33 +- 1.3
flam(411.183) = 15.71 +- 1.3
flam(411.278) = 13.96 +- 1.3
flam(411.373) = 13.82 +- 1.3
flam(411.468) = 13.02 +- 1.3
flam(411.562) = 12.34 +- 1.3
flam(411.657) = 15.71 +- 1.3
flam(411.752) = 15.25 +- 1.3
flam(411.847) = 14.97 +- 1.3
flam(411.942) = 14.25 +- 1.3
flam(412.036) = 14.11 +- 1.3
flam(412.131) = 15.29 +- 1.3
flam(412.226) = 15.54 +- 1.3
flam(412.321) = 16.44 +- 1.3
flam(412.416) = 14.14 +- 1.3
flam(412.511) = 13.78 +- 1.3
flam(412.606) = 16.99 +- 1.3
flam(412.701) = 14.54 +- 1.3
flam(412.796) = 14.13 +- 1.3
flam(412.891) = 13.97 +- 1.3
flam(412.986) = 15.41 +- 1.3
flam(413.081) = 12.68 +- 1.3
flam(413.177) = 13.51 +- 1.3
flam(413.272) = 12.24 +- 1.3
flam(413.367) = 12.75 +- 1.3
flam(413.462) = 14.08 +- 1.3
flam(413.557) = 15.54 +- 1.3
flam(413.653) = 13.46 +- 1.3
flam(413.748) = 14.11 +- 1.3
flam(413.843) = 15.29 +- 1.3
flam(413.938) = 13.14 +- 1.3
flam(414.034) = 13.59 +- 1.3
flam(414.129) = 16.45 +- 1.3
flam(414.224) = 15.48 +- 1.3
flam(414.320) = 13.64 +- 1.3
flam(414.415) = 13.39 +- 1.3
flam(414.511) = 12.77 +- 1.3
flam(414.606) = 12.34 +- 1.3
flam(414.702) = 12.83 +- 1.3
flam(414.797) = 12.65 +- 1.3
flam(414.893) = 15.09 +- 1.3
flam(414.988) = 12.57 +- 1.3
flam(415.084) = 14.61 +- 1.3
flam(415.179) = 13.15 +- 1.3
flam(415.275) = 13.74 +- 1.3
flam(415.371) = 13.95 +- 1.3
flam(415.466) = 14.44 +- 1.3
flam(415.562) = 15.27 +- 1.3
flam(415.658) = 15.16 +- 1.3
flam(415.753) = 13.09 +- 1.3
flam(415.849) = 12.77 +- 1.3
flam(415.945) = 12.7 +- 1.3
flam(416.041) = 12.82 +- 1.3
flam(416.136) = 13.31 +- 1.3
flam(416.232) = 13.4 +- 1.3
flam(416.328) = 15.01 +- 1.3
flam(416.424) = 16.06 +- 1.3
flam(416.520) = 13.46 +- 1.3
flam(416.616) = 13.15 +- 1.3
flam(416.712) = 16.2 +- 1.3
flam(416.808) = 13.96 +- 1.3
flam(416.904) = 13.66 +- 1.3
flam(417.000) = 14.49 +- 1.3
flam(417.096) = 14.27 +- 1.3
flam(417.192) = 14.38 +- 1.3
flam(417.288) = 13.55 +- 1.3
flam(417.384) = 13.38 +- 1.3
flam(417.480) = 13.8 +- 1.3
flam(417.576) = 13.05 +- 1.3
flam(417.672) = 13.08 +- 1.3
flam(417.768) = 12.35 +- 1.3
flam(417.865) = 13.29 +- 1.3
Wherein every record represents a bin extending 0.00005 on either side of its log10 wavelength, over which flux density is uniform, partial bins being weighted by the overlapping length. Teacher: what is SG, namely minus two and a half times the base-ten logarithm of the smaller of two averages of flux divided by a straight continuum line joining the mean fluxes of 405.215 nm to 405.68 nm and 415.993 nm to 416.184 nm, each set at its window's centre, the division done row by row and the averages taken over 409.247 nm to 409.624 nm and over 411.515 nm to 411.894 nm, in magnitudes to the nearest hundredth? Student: -0.04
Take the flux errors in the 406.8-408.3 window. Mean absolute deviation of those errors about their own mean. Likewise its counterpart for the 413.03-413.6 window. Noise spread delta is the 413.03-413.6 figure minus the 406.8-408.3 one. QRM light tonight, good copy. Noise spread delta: 0.0000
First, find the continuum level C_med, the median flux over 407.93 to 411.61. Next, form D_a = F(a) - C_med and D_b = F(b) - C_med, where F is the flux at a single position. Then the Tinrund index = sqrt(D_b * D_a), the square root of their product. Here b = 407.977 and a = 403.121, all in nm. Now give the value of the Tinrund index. 1.5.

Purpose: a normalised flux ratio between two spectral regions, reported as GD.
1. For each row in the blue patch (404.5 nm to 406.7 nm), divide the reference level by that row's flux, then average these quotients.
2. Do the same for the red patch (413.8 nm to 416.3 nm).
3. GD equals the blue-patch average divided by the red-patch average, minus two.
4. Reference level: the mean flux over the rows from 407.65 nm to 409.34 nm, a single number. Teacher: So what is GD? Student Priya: -1.00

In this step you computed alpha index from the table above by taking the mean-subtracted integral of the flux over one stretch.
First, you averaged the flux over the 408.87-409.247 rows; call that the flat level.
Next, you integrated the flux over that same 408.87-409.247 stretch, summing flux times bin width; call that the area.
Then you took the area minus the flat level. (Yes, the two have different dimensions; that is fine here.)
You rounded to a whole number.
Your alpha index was -10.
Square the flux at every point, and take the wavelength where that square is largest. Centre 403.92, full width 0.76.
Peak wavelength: 403.957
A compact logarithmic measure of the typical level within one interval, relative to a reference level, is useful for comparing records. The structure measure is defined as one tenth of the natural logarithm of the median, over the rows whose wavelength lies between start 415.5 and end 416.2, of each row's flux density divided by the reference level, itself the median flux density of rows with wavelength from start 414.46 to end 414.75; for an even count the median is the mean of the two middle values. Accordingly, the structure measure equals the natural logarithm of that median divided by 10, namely 0.002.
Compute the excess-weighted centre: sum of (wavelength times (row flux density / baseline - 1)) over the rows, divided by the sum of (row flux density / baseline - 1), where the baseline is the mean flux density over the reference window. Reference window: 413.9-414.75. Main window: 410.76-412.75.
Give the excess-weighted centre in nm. 411.83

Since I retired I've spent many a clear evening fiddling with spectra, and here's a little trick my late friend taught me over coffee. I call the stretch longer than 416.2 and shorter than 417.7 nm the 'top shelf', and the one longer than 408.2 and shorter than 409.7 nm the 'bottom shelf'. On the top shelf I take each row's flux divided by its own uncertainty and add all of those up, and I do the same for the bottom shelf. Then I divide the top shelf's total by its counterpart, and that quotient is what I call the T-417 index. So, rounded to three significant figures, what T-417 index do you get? 0.958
